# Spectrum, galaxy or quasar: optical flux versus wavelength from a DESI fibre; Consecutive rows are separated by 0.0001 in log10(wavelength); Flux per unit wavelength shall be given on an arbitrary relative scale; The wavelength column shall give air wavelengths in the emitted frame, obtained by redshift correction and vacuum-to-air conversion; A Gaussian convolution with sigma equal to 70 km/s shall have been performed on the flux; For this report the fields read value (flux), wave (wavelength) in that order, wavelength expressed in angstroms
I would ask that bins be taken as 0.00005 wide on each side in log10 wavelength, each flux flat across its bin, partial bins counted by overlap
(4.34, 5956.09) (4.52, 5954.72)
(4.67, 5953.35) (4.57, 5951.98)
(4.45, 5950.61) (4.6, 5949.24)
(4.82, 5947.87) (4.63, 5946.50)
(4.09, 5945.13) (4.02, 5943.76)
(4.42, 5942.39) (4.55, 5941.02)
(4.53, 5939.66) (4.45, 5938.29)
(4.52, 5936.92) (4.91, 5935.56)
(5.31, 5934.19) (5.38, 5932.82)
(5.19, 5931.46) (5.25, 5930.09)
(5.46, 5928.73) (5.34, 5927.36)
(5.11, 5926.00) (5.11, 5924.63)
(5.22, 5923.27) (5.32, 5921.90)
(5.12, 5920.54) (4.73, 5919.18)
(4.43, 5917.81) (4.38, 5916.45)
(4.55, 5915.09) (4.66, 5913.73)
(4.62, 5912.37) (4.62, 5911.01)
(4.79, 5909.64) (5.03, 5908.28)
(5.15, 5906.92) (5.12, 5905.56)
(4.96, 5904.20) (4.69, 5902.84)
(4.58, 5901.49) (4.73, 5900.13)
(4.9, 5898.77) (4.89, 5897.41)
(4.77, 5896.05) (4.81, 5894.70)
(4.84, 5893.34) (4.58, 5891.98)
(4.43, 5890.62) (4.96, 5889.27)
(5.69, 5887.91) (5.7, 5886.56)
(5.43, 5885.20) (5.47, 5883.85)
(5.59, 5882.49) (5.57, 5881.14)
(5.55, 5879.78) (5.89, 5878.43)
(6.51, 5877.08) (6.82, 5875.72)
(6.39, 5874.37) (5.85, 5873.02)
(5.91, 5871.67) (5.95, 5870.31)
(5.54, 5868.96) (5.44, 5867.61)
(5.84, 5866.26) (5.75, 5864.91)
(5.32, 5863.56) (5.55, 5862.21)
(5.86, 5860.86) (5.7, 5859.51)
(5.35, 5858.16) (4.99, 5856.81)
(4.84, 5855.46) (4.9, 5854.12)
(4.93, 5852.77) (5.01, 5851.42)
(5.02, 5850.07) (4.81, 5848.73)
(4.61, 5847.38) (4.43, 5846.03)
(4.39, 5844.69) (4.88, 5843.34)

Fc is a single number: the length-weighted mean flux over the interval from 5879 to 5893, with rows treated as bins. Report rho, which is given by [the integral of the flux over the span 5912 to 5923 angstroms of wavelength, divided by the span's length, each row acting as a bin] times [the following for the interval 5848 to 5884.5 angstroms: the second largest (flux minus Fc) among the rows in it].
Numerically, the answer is 5.8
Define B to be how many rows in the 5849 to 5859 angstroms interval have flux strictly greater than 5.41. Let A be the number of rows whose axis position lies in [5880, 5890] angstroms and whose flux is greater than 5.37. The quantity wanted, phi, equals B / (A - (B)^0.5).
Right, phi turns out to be 0.0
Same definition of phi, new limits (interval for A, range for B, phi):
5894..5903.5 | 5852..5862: -1.4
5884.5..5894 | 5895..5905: 0.0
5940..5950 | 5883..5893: -2.0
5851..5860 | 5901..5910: 0.0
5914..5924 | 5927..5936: -1.0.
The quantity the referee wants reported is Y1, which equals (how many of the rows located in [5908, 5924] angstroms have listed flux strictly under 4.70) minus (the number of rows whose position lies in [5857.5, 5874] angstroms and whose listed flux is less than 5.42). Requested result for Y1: 4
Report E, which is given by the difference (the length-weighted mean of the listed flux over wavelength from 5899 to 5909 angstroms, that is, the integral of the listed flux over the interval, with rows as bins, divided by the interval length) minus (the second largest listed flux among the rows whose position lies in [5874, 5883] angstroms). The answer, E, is -1.61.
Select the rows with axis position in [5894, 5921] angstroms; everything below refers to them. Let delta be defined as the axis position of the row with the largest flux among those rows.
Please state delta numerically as 5906.92 angstroms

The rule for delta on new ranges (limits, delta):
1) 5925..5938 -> 5928.73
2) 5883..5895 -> 5886.56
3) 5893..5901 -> 5898.77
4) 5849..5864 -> 5860.86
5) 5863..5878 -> 5875.72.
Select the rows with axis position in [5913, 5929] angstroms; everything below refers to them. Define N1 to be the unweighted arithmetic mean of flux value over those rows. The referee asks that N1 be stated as 4.95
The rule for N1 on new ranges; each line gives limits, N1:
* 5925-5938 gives 5.16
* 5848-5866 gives 5.23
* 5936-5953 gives 4.47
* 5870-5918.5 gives 5.19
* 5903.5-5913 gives 4.90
